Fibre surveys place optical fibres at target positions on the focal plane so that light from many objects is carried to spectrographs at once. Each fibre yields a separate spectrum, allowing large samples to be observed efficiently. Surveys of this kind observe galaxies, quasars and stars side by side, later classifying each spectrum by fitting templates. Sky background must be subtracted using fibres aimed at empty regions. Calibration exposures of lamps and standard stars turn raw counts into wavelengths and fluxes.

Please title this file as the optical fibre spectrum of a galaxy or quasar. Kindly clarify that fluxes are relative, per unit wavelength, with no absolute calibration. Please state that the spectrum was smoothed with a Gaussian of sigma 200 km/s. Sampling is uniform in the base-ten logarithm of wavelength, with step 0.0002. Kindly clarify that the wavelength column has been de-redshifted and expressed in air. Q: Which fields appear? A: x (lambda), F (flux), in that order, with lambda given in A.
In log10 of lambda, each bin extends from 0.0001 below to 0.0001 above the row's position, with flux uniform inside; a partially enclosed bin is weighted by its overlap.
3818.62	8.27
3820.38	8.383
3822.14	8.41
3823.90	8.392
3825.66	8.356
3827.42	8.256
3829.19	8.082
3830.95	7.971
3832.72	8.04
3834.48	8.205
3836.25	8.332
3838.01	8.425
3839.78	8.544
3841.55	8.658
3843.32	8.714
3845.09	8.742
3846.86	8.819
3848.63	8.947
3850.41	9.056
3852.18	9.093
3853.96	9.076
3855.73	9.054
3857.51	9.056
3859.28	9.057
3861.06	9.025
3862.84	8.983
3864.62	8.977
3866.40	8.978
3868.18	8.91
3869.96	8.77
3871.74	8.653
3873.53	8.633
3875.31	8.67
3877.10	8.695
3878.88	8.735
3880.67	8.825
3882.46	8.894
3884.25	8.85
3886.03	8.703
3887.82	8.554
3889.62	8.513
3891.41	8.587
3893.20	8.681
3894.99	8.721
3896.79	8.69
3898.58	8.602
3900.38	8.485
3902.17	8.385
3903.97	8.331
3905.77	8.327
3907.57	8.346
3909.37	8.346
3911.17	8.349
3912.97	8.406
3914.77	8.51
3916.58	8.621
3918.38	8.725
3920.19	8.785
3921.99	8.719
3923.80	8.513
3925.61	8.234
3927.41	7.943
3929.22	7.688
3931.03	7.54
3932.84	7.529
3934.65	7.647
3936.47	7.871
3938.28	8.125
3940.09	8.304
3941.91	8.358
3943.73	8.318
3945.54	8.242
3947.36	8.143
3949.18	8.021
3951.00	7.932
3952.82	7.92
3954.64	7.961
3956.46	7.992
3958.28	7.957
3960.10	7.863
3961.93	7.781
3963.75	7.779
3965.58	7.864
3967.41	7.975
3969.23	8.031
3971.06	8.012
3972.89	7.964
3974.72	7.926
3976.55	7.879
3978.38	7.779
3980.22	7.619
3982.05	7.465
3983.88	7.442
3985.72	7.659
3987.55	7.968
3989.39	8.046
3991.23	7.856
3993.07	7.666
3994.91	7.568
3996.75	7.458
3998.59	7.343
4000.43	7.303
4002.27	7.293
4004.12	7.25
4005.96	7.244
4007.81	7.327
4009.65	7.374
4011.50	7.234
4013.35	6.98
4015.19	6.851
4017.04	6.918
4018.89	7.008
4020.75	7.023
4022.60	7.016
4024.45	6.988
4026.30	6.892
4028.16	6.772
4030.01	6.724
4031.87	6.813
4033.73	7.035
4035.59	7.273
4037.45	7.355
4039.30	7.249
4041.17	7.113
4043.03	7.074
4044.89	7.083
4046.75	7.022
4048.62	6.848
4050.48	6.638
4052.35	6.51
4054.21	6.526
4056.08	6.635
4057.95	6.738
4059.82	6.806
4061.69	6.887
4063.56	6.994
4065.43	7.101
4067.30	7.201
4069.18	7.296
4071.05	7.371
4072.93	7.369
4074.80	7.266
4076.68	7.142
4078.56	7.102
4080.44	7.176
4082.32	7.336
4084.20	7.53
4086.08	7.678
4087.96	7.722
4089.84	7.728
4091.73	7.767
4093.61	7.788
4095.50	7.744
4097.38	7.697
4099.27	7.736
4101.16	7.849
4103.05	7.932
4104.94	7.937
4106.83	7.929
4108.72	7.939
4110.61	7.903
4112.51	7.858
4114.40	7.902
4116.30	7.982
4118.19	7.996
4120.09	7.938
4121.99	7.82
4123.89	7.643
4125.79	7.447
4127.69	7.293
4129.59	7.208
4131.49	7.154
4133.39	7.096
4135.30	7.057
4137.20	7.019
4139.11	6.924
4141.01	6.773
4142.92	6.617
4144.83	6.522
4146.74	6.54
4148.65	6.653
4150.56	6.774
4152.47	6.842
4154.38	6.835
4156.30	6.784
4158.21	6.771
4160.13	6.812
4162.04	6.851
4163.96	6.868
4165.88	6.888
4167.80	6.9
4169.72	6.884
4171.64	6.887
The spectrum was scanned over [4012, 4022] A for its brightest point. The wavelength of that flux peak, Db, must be 4020.75 A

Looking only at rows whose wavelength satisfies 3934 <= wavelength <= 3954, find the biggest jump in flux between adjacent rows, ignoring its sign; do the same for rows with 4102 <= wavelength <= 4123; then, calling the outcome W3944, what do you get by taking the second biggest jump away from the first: 0.14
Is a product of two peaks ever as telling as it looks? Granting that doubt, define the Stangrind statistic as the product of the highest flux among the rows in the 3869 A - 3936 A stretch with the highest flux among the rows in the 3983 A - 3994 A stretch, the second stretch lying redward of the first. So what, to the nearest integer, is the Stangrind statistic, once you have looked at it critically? 72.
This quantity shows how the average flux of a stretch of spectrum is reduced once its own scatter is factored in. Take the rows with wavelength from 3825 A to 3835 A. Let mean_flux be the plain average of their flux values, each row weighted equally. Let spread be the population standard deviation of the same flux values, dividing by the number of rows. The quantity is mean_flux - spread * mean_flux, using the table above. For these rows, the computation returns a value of 7.1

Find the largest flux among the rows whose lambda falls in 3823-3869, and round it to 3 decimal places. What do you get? 9.093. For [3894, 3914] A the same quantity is 8.721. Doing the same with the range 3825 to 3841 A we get 8.544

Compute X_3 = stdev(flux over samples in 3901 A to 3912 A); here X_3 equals 0.02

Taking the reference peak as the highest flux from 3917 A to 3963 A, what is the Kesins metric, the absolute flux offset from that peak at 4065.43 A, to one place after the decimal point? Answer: 1.7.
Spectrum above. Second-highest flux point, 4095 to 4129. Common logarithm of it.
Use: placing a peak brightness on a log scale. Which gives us 0.902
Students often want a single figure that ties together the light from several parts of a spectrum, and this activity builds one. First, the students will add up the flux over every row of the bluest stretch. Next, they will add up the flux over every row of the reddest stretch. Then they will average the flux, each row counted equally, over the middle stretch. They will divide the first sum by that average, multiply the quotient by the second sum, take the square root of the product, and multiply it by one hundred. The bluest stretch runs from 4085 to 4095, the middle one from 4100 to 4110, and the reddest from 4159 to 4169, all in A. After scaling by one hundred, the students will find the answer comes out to 1295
